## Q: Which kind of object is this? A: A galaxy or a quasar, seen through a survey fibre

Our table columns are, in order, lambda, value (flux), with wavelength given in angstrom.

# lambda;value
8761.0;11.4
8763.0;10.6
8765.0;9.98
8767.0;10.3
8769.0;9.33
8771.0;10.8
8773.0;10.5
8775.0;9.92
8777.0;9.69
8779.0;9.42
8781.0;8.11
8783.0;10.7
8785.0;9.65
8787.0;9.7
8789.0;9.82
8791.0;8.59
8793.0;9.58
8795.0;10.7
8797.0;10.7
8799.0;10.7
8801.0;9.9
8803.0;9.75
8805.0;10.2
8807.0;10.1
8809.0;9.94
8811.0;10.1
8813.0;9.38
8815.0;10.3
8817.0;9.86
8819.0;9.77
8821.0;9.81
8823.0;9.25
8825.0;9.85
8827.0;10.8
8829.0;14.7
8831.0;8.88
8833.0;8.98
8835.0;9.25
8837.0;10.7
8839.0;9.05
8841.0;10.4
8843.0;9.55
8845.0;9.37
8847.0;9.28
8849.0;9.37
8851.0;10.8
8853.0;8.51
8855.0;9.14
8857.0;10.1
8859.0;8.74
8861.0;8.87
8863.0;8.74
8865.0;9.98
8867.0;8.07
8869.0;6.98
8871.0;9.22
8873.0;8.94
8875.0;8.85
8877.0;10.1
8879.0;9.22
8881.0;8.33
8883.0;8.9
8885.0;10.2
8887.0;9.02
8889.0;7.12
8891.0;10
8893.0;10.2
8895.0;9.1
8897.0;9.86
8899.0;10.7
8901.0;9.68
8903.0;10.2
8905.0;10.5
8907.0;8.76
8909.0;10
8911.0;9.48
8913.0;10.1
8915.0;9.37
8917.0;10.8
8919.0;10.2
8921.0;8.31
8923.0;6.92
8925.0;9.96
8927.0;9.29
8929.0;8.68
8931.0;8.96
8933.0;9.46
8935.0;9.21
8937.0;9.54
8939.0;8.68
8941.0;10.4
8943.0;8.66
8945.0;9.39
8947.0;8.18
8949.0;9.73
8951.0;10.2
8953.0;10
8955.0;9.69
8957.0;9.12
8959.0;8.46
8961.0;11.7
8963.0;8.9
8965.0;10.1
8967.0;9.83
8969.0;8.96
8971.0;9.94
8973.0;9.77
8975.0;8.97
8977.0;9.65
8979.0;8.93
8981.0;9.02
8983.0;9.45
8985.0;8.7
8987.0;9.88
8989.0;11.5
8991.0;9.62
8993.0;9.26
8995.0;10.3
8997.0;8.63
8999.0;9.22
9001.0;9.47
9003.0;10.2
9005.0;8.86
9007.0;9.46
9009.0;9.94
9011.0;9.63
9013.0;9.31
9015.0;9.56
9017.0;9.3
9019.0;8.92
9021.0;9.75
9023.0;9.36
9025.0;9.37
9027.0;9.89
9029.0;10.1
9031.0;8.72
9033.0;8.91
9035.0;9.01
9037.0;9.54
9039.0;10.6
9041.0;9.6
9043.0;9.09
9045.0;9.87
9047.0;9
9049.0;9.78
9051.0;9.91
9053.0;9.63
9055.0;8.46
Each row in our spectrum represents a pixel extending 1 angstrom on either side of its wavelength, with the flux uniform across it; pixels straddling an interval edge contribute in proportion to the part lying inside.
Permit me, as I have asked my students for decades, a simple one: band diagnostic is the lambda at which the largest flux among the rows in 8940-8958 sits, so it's 8941.0 angstrom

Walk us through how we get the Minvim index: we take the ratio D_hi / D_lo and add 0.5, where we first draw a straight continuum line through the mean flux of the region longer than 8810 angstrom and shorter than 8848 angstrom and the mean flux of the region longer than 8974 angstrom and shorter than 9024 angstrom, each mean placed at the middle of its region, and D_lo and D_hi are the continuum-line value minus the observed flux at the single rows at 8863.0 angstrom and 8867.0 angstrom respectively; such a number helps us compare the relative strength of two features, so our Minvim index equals 2.1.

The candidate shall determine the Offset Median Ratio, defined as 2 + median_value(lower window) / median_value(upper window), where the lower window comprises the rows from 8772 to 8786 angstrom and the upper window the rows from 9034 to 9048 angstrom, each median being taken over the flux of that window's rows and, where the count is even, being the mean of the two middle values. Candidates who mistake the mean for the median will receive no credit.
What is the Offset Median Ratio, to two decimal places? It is 3.02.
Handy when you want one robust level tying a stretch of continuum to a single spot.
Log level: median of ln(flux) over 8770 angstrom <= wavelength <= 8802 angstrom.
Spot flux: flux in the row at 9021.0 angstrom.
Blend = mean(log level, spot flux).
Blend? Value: 6.02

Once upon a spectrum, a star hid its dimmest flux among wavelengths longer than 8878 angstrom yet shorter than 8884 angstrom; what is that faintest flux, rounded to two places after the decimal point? 8.33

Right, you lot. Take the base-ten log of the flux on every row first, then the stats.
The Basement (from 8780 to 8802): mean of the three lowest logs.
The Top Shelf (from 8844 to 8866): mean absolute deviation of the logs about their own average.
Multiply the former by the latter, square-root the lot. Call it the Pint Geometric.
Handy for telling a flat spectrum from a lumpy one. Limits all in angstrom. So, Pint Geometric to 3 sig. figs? 0.149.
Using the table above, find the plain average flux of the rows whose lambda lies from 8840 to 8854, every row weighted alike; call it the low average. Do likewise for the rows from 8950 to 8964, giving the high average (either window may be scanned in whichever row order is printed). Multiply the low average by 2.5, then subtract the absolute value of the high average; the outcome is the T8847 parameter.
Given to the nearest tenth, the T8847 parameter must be 14.3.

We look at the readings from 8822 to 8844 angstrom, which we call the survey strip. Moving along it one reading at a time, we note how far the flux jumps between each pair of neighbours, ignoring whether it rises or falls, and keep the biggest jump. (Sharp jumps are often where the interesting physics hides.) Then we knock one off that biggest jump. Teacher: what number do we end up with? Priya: 4.8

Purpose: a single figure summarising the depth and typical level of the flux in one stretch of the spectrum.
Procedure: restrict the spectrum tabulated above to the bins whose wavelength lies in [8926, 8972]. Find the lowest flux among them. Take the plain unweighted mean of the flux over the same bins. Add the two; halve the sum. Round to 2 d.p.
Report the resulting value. 8.81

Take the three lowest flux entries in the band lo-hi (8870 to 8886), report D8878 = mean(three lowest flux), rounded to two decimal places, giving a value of 8.69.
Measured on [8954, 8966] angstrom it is 8.83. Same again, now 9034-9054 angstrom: 9.03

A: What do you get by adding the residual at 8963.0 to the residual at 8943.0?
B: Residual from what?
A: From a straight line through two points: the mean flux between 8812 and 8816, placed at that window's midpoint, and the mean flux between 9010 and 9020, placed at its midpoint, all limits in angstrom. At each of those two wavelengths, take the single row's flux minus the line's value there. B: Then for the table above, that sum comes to -1.43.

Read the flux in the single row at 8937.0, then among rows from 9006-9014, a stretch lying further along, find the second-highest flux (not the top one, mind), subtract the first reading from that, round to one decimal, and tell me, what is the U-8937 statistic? 0.1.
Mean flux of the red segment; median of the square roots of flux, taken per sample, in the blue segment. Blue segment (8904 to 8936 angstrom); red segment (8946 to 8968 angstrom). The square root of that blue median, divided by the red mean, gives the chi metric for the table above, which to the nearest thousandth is 0.182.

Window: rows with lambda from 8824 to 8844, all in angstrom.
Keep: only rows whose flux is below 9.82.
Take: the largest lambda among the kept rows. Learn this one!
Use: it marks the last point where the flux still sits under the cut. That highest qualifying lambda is 8843.0 angstrom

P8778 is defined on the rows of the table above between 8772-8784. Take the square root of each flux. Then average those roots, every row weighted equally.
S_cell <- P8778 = 3.12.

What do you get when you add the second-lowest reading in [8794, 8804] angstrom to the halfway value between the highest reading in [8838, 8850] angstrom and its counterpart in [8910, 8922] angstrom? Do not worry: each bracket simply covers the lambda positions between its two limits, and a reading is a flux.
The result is 20.5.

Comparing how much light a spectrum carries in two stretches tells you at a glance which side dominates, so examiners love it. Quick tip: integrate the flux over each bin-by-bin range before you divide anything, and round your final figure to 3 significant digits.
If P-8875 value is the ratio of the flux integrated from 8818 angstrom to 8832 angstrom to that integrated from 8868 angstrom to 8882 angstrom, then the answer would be 1.19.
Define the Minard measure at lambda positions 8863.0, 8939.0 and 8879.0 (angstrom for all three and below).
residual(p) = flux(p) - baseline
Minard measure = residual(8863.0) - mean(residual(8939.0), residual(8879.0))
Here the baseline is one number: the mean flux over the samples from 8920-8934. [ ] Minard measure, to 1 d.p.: -0.2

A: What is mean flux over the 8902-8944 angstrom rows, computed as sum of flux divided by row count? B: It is 9.40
